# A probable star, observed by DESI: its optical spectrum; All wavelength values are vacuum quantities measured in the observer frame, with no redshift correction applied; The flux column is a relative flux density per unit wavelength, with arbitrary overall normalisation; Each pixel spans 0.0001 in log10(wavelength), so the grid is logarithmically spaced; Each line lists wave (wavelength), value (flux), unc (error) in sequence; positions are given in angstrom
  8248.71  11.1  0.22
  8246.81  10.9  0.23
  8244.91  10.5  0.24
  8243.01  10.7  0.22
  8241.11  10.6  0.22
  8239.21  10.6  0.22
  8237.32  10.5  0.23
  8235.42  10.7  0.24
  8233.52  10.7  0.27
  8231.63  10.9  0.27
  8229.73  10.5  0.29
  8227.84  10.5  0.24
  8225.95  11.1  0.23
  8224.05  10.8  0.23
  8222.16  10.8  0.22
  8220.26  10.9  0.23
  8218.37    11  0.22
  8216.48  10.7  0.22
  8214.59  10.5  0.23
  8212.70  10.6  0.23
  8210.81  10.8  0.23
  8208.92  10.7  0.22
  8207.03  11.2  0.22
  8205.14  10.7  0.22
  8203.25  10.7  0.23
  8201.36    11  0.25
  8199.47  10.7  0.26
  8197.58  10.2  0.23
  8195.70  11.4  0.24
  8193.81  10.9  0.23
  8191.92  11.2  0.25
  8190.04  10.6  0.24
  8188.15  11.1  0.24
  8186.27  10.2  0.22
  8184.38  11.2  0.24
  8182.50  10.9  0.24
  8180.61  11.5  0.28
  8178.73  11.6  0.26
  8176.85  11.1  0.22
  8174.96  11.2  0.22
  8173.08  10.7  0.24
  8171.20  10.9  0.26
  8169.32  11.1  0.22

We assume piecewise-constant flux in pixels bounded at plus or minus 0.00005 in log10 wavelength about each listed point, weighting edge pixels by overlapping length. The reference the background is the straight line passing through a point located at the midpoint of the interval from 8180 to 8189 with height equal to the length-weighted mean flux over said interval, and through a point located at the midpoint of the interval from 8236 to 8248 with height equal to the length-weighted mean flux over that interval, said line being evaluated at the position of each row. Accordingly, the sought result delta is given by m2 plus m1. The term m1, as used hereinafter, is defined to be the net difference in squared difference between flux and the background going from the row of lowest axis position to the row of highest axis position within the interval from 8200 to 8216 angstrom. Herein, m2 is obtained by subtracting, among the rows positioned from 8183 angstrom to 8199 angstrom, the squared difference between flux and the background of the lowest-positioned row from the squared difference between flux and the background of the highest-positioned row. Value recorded 0.5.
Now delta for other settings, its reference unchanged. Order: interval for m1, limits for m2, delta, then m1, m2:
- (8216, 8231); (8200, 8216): 0.1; 0.04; 0.07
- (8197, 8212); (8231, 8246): -0.5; -0.47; -0.03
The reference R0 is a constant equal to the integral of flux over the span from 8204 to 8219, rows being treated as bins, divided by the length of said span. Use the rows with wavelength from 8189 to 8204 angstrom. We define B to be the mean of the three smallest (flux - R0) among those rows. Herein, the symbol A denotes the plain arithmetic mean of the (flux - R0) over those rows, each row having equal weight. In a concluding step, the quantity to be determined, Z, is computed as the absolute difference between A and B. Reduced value 0.34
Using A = 0.06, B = -0.27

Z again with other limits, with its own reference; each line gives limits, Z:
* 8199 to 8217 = 0.16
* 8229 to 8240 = 0.12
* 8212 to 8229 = 0.23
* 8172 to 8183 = 0.27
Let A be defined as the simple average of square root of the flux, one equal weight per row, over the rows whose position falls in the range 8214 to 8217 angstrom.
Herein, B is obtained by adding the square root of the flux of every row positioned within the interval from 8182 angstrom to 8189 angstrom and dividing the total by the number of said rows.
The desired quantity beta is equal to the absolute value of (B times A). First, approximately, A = 3.26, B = 3.29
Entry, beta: 10.7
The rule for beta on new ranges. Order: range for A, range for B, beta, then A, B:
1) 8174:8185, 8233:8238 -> 10.9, 3.35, 3.26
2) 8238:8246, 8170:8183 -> 10.9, 3.26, 3.34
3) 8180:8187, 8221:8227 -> 10.9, 3.31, 3.30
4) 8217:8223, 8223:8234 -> 10.8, 3.30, 3.28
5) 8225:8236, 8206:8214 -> 10.8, 3.28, 3.29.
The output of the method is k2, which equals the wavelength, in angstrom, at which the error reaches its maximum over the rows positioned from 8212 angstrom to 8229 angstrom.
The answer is 8227.84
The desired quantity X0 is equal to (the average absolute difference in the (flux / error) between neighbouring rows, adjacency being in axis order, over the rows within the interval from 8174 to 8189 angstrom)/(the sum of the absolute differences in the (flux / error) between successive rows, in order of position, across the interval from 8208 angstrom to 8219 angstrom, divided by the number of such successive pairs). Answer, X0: 1.5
